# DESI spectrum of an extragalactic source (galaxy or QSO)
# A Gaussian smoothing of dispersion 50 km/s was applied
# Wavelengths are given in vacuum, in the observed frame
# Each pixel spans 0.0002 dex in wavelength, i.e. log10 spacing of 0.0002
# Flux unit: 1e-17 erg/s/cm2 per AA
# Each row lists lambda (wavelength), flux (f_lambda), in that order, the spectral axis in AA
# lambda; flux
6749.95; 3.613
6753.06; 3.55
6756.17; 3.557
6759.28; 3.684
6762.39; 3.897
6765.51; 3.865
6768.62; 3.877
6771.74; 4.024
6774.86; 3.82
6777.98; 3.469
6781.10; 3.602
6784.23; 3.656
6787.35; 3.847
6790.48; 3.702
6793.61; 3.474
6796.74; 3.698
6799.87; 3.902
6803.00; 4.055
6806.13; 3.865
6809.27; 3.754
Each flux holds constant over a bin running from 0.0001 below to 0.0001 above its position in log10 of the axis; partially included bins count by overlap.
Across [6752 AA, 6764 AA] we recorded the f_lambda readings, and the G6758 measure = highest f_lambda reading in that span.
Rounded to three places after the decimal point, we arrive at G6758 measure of 3.897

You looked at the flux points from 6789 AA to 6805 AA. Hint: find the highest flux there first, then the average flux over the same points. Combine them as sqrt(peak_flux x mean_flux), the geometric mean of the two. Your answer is 3.91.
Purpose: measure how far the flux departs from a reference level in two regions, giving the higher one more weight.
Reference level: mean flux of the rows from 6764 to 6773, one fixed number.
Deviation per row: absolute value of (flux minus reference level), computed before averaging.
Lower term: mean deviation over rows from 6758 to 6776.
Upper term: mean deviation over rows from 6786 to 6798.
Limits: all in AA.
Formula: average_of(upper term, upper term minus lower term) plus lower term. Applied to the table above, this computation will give 0.29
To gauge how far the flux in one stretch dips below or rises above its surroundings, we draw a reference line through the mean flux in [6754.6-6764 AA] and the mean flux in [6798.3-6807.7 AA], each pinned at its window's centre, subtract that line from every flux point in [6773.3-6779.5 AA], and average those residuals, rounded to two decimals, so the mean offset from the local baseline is -0.16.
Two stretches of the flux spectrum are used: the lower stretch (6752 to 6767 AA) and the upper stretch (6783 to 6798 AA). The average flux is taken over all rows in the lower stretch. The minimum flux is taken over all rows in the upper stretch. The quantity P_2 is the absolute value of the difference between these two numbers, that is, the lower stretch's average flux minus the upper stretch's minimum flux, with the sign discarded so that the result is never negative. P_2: 0.24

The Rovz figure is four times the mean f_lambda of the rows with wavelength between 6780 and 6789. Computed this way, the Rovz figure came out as 14.8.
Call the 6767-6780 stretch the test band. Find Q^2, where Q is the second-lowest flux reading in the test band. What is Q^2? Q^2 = 14.6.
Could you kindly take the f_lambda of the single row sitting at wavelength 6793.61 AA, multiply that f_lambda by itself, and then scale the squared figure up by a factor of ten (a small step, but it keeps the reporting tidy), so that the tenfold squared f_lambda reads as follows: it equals 121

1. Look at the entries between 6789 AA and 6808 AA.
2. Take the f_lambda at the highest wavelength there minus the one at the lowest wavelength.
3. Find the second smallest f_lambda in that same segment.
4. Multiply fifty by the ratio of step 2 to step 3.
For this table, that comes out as 2.2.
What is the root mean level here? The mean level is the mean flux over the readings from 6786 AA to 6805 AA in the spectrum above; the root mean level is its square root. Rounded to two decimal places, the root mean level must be 1.94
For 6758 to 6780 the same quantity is 1.95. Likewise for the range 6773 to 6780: 1.91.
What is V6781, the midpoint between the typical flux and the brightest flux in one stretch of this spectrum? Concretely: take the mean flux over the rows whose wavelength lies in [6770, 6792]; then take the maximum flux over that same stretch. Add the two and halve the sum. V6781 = 3.88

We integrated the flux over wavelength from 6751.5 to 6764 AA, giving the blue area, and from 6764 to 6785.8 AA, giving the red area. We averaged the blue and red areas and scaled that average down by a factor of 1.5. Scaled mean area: 42.6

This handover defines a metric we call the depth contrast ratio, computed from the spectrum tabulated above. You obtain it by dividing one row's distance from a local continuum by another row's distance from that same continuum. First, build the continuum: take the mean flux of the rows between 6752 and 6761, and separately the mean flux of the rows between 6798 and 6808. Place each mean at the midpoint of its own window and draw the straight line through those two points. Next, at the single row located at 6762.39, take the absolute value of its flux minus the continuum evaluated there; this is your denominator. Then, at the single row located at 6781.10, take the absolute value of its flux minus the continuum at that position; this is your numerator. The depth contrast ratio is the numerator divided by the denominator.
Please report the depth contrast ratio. 0.70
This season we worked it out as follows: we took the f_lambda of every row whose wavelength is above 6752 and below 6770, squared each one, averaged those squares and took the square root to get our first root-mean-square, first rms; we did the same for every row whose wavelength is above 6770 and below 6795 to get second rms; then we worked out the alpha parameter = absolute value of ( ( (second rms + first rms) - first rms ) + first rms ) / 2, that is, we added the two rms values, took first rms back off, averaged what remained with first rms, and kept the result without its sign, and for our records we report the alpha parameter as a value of 3.72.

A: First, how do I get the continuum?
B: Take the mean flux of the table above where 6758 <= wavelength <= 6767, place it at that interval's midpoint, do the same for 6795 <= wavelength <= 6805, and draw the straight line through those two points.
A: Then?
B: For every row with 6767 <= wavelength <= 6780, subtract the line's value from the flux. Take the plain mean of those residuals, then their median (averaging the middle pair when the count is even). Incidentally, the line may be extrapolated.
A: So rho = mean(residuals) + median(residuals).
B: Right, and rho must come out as 0.0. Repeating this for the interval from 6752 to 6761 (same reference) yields -0.5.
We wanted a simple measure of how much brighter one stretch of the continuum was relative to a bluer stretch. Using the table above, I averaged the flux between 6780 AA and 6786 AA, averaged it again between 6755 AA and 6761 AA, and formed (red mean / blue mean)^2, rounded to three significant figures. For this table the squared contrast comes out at 1.00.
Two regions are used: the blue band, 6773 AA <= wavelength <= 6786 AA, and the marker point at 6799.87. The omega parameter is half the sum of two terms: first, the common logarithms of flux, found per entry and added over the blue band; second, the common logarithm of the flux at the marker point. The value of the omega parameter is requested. 1.4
